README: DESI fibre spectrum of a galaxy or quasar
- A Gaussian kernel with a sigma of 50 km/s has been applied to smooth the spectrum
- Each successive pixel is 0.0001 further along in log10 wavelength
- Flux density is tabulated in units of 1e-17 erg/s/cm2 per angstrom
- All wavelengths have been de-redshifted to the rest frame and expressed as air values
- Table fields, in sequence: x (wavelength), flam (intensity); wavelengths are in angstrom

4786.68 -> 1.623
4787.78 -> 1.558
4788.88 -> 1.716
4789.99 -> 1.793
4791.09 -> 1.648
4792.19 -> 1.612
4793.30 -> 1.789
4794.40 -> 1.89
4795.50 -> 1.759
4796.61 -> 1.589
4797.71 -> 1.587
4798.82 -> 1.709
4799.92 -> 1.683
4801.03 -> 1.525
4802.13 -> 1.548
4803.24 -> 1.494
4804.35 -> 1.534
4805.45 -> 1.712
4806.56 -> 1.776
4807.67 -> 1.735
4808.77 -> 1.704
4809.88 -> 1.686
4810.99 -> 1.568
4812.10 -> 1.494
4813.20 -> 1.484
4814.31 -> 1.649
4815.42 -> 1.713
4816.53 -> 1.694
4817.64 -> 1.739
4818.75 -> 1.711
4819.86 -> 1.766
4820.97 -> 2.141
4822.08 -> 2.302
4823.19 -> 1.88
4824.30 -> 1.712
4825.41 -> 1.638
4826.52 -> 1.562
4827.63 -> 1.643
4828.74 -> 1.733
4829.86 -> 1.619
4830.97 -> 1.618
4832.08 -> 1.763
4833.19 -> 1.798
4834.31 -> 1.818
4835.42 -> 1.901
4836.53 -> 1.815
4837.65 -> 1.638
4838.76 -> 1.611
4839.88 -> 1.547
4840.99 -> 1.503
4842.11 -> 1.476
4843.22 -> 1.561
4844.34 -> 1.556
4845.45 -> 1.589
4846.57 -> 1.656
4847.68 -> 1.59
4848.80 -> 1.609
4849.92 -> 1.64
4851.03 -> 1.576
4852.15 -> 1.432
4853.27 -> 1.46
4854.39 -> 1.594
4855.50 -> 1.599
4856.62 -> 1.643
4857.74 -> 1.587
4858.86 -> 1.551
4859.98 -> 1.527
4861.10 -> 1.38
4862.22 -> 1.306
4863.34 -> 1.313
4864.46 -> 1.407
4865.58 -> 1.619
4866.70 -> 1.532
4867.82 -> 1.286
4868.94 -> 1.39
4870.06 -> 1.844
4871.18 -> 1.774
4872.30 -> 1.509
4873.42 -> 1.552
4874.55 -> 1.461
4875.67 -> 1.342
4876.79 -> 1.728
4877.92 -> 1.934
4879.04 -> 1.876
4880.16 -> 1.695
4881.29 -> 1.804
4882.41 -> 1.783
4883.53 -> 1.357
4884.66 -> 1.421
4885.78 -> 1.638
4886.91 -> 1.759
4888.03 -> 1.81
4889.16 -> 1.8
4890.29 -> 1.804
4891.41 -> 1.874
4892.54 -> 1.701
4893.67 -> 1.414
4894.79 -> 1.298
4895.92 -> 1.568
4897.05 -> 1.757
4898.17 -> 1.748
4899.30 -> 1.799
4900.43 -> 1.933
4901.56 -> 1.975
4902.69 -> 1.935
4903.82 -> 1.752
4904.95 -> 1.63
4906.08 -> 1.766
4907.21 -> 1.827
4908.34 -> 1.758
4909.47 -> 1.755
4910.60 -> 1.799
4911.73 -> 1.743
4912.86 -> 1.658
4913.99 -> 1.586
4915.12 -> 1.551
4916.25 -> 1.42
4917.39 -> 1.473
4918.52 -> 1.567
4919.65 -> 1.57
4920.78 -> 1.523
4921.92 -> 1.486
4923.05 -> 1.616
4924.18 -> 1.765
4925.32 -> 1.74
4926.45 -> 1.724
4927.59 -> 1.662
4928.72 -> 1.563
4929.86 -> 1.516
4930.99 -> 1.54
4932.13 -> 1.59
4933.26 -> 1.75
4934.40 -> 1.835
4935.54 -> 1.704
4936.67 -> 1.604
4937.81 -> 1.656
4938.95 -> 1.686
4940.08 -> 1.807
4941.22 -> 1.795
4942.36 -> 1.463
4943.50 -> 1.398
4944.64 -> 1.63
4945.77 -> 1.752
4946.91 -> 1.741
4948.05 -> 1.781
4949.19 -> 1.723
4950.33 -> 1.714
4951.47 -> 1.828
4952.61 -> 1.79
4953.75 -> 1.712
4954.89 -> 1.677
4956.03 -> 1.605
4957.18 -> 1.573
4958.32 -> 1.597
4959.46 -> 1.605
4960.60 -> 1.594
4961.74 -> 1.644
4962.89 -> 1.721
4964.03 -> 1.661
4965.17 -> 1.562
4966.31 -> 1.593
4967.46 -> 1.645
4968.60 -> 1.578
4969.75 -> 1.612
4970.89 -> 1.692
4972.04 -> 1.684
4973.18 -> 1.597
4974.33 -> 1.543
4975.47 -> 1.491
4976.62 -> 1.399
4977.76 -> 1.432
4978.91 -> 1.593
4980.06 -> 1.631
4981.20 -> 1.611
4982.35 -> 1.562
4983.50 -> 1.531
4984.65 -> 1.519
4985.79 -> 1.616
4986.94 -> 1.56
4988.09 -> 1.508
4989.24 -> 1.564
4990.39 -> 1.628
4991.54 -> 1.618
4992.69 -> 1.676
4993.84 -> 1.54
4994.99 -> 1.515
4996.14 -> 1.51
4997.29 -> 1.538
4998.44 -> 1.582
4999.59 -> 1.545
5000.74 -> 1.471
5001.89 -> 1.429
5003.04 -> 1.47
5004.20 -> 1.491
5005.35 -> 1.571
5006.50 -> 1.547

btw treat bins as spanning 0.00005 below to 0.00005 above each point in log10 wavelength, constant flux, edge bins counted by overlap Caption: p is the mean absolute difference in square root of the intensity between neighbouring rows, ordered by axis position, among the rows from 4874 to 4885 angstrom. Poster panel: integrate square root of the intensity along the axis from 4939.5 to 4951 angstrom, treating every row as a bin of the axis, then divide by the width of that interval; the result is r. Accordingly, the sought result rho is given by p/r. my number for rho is 0.053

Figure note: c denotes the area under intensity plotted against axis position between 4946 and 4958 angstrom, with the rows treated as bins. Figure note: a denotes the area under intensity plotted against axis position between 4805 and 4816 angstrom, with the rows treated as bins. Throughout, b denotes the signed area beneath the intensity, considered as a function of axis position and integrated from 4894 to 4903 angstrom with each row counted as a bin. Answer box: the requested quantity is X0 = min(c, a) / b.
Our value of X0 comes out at 1.2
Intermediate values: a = 18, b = 16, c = 21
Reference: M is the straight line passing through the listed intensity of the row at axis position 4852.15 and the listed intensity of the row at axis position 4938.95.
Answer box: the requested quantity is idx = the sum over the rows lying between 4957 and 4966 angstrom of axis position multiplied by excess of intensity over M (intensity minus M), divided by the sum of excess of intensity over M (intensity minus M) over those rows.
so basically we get 4961.0 angstrom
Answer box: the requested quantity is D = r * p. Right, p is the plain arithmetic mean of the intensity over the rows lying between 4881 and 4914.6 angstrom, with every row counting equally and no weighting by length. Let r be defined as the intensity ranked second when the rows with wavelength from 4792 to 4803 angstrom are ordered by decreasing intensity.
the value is 3.07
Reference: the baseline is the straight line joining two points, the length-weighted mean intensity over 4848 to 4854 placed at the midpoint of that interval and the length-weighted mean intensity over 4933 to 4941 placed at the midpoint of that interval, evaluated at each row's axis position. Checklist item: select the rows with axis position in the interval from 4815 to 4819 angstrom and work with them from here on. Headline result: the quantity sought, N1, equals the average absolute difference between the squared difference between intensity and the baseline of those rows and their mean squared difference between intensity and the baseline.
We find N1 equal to 0.006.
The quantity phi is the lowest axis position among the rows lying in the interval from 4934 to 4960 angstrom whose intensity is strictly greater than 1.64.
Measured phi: 4934.40 angstrom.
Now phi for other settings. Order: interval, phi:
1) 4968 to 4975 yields 4970.89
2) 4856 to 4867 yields 4856.62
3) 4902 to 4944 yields 4902.69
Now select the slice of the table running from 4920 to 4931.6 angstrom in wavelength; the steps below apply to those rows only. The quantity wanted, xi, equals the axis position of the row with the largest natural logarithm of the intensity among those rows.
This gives 4924.18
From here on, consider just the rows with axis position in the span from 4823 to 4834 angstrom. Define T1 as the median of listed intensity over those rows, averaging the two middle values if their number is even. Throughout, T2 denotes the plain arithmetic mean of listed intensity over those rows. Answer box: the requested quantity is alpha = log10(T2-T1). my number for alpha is -1.7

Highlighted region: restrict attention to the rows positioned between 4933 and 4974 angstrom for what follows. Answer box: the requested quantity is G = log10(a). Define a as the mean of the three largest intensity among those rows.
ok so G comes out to 0.261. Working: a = 1.82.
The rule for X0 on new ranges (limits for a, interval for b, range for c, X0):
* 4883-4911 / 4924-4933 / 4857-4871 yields 1.4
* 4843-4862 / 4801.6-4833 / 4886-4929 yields 0.6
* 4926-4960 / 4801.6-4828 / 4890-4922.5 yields 1.2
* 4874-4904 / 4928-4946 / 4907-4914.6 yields 0.4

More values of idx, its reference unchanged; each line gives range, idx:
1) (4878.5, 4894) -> 4885.6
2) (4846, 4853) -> 4848.6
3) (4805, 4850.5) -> 4824.7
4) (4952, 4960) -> 4957.9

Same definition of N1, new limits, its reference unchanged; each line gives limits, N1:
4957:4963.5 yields 0.009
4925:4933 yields 0.012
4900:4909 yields 0.037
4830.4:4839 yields 0.040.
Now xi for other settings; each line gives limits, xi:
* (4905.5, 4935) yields 4934.40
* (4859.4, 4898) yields 4877.92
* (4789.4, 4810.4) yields 4794.40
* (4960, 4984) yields 4962.89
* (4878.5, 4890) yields 4879.04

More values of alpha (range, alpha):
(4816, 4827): -1.1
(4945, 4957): -3.5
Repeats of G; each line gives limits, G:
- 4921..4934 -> 0.243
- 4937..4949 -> 0.254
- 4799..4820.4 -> 0.246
